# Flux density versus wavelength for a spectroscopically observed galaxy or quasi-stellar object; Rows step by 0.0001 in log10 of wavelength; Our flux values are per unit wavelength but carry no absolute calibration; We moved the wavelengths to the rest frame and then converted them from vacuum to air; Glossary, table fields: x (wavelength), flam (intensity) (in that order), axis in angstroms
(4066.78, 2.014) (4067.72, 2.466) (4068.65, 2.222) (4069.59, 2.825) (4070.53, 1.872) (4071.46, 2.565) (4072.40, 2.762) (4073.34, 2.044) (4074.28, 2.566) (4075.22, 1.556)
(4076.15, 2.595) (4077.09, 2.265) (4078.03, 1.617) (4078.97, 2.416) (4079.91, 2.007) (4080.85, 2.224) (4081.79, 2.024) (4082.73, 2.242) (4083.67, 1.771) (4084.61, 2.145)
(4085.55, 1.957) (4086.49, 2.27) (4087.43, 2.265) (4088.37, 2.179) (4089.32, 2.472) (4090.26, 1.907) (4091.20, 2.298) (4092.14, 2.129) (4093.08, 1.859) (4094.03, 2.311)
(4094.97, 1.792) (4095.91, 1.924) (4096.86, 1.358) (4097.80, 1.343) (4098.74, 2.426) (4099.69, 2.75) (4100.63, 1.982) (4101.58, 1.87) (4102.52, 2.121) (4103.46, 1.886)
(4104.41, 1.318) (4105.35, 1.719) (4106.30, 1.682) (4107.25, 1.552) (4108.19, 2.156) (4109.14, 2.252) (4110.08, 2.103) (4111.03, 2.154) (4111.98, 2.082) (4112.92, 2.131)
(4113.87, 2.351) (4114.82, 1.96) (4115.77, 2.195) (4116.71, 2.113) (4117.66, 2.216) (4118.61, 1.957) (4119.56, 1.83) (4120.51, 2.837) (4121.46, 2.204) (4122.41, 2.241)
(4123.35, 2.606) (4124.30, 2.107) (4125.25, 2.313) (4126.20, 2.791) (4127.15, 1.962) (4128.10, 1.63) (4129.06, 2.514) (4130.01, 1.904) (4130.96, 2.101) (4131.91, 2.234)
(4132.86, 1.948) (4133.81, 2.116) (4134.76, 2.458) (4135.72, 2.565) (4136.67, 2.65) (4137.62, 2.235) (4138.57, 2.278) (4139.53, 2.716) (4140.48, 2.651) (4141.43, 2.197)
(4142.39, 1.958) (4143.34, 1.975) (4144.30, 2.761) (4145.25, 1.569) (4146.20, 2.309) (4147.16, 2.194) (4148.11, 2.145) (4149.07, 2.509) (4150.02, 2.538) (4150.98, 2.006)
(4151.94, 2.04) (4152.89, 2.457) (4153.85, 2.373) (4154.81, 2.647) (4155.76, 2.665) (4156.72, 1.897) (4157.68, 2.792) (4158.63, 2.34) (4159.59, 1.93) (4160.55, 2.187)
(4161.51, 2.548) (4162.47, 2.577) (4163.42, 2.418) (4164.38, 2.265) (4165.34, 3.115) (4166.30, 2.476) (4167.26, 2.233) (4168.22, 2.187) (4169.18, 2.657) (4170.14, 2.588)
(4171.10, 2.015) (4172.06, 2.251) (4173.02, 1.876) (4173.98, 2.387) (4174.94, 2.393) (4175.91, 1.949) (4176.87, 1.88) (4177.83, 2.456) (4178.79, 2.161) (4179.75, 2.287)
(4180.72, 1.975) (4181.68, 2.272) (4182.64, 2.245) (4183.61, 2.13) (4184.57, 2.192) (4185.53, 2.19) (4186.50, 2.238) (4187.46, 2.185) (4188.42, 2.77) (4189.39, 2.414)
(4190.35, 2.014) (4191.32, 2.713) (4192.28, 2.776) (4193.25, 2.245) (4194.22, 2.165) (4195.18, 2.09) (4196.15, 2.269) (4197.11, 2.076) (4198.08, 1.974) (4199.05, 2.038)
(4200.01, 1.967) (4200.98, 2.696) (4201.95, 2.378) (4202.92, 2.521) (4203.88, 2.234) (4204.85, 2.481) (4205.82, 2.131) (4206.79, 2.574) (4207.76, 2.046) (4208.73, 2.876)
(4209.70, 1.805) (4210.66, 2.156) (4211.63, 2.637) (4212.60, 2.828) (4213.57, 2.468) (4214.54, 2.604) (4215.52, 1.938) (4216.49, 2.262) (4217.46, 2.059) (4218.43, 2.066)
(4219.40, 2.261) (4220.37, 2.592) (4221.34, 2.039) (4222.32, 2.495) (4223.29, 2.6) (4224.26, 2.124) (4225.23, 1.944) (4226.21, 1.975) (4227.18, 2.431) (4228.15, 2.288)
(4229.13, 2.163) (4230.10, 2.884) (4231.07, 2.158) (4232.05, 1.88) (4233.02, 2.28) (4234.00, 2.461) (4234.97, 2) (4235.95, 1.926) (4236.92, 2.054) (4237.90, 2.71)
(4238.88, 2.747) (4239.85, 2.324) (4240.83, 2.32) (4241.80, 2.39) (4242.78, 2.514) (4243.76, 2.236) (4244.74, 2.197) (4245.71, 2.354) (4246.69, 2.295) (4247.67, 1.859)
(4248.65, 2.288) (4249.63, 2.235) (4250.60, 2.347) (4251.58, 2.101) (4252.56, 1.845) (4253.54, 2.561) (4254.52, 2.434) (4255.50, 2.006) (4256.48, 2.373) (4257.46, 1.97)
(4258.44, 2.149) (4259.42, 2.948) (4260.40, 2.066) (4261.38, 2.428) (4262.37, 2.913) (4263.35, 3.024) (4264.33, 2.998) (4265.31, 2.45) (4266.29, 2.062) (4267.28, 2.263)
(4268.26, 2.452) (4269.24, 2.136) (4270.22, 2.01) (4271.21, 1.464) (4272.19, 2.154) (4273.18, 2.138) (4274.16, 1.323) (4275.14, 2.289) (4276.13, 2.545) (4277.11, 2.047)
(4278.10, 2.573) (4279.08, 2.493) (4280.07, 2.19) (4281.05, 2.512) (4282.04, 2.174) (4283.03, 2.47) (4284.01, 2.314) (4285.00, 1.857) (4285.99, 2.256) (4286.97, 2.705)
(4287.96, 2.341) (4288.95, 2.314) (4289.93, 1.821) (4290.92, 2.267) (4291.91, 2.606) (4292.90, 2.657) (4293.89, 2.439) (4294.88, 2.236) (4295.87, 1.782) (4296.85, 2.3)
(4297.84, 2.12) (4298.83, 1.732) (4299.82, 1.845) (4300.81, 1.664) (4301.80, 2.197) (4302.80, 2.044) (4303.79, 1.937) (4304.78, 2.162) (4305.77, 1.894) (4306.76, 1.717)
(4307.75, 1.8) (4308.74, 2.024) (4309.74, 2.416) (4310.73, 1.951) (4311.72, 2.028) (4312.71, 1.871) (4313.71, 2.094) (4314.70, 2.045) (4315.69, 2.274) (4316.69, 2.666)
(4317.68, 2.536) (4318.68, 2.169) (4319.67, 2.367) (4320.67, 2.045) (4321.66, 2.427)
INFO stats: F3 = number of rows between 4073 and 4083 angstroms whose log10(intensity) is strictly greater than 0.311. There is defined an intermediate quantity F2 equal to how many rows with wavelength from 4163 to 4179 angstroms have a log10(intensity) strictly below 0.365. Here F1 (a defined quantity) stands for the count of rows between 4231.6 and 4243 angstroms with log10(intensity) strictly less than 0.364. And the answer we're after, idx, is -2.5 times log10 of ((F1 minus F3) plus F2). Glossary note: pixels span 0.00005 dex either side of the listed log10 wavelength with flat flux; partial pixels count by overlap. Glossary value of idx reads -2.3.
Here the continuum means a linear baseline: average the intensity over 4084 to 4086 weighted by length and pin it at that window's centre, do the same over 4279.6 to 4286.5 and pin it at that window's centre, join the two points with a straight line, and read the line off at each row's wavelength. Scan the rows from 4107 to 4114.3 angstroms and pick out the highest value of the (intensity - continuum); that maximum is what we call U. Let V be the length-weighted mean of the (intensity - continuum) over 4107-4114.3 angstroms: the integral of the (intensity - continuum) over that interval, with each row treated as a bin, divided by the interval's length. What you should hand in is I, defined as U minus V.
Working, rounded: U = 0.29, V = 0.05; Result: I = 0.23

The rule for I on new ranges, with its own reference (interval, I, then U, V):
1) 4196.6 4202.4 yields 0.51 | 0.53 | 0.03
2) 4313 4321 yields 0.40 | 0.37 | -0.03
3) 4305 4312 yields 0.43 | 0.13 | -0.30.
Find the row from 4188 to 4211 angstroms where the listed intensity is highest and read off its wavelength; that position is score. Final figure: 4208.73 angstroms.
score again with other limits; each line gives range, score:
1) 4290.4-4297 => 4292.90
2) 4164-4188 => 4165.34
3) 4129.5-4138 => 4136.67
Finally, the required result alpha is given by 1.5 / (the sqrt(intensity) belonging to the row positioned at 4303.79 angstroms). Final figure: 1.08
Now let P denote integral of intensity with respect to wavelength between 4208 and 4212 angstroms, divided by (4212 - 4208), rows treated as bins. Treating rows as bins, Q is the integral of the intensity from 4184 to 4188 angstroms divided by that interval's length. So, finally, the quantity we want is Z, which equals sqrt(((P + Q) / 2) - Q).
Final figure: 0.26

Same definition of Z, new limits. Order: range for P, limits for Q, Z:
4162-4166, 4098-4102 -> 0.44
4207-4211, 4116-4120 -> 0.32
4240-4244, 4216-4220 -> 0.31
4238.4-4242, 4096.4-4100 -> 0.51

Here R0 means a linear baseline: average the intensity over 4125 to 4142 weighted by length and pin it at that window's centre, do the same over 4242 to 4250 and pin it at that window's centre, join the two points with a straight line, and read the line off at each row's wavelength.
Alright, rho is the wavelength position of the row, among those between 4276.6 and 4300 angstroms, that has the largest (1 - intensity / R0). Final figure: 4298.83 angstroms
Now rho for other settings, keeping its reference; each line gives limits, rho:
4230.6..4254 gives 4252.56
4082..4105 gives 4104.41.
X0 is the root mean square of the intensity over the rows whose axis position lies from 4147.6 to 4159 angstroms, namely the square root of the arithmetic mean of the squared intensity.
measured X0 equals 2.38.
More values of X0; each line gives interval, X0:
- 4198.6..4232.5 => 2.32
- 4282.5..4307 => 2.17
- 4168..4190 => 2.26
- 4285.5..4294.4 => 2.39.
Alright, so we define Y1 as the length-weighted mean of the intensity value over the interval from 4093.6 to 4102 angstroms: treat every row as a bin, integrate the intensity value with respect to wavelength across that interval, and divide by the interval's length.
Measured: 1.97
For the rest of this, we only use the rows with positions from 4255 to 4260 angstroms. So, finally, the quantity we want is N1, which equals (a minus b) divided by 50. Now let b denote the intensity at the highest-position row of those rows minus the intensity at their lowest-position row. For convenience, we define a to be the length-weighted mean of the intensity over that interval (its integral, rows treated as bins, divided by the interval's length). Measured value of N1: 0.027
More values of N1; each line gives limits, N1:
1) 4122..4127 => 0.037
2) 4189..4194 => 0.052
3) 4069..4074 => 0.064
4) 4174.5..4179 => 0.048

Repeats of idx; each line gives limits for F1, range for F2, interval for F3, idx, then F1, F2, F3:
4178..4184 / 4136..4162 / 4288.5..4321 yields -1.2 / 6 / 14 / 17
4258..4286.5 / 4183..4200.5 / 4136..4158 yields -2.8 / 16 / 14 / 17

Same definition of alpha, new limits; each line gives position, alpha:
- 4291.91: 0.93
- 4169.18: 0.92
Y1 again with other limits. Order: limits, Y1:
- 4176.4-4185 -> 2.18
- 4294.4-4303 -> 1.99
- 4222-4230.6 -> 2.32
